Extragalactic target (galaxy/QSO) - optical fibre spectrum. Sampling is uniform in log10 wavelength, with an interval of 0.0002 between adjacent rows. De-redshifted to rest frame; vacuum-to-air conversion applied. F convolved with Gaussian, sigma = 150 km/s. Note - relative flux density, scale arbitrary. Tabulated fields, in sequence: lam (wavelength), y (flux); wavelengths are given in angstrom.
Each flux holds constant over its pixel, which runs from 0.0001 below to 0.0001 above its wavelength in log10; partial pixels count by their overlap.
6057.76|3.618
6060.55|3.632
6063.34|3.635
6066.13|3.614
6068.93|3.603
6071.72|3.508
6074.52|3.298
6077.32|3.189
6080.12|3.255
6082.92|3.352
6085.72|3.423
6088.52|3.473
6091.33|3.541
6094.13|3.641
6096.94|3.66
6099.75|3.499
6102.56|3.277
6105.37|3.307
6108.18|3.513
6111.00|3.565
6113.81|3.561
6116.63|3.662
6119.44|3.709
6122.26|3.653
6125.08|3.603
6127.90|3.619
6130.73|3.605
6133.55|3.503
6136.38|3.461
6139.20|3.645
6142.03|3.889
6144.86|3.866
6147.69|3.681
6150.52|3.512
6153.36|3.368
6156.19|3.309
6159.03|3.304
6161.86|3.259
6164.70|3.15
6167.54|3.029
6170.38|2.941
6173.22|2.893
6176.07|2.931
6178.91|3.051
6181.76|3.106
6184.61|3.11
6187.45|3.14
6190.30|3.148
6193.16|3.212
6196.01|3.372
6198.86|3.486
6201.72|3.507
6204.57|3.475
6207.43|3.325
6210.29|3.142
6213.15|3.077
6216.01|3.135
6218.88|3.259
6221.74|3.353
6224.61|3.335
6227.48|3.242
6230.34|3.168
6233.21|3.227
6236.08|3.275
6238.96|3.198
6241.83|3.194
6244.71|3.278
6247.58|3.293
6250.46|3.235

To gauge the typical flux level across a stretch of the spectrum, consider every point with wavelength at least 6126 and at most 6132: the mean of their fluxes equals 3.61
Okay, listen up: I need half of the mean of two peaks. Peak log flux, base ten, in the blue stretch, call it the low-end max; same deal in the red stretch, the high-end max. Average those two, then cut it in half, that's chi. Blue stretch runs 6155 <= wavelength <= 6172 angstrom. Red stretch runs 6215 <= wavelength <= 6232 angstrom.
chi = 0.261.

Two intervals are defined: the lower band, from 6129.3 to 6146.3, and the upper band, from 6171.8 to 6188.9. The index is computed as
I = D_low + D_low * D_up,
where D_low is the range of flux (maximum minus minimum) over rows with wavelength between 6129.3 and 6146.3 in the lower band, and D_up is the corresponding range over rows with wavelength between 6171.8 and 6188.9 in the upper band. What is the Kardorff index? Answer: 0.534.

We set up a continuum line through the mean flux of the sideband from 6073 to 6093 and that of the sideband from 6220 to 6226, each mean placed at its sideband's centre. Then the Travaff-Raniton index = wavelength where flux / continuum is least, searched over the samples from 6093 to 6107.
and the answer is 6102.56 angstrom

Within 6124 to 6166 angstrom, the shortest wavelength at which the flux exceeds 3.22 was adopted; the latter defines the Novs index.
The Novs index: 6125.08 angstrom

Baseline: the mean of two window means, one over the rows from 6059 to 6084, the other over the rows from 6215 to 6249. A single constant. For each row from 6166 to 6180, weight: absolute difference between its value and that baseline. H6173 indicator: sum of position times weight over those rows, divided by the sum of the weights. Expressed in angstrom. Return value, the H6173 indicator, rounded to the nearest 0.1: 6173.2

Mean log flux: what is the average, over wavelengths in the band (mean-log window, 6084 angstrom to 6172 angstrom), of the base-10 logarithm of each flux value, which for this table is 0.542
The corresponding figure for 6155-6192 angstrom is 0.492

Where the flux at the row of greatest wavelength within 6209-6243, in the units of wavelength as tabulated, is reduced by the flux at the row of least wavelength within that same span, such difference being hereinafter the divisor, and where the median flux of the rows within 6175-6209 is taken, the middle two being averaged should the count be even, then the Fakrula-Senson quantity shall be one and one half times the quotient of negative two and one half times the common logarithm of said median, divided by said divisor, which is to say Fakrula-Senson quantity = -36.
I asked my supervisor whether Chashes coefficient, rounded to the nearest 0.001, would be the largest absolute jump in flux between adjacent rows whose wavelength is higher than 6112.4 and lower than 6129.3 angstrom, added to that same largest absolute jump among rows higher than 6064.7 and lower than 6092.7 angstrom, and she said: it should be 0.311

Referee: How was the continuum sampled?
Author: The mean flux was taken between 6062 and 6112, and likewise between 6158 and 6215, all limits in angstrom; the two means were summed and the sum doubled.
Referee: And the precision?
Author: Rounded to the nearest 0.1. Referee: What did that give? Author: 13.3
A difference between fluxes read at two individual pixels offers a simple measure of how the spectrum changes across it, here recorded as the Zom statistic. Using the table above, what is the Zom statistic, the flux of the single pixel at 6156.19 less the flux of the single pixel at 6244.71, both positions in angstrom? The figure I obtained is 0.03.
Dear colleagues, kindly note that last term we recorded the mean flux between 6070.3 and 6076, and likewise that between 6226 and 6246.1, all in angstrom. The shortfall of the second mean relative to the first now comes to 0.18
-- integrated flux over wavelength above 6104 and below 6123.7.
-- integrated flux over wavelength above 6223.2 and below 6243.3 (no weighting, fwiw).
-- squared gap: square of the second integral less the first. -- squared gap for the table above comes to 28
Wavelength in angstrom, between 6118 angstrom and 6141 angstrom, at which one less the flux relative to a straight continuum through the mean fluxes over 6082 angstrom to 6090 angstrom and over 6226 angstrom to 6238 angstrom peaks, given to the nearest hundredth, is 6136.38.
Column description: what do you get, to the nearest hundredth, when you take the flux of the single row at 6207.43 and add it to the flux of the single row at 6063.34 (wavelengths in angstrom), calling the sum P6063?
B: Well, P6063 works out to 6.96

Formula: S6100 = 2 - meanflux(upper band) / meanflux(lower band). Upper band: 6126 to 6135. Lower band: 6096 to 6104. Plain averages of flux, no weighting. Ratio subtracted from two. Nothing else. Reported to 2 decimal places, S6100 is 0.97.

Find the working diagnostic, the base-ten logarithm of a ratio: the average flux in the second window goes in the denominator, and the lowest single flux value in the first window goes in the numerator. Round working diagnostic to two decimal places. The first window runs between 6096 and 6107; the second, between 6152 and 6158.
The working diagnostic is -0.01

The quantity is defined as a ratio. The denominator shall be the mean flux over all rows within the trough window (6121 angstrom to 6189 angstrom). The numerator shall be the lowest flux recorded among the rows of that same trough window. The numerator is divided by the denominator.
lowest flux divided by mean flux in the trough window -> 0.86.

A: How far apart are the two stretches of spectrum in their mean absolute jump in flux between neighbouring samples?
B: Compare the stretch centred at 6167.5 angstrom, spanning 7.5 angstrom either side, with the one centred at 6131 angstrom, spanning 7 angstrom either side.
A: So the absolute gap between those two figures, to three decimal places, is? 0.048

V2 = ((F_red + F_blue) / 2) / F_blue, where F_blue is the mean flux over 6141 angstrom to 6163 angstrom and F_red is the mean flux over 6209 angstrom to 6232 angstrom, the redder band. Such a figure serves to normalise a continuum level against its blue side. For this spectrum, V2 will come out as 0.96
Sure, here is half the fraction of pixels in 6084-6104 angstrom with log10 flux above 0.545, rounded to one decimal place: 0.2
